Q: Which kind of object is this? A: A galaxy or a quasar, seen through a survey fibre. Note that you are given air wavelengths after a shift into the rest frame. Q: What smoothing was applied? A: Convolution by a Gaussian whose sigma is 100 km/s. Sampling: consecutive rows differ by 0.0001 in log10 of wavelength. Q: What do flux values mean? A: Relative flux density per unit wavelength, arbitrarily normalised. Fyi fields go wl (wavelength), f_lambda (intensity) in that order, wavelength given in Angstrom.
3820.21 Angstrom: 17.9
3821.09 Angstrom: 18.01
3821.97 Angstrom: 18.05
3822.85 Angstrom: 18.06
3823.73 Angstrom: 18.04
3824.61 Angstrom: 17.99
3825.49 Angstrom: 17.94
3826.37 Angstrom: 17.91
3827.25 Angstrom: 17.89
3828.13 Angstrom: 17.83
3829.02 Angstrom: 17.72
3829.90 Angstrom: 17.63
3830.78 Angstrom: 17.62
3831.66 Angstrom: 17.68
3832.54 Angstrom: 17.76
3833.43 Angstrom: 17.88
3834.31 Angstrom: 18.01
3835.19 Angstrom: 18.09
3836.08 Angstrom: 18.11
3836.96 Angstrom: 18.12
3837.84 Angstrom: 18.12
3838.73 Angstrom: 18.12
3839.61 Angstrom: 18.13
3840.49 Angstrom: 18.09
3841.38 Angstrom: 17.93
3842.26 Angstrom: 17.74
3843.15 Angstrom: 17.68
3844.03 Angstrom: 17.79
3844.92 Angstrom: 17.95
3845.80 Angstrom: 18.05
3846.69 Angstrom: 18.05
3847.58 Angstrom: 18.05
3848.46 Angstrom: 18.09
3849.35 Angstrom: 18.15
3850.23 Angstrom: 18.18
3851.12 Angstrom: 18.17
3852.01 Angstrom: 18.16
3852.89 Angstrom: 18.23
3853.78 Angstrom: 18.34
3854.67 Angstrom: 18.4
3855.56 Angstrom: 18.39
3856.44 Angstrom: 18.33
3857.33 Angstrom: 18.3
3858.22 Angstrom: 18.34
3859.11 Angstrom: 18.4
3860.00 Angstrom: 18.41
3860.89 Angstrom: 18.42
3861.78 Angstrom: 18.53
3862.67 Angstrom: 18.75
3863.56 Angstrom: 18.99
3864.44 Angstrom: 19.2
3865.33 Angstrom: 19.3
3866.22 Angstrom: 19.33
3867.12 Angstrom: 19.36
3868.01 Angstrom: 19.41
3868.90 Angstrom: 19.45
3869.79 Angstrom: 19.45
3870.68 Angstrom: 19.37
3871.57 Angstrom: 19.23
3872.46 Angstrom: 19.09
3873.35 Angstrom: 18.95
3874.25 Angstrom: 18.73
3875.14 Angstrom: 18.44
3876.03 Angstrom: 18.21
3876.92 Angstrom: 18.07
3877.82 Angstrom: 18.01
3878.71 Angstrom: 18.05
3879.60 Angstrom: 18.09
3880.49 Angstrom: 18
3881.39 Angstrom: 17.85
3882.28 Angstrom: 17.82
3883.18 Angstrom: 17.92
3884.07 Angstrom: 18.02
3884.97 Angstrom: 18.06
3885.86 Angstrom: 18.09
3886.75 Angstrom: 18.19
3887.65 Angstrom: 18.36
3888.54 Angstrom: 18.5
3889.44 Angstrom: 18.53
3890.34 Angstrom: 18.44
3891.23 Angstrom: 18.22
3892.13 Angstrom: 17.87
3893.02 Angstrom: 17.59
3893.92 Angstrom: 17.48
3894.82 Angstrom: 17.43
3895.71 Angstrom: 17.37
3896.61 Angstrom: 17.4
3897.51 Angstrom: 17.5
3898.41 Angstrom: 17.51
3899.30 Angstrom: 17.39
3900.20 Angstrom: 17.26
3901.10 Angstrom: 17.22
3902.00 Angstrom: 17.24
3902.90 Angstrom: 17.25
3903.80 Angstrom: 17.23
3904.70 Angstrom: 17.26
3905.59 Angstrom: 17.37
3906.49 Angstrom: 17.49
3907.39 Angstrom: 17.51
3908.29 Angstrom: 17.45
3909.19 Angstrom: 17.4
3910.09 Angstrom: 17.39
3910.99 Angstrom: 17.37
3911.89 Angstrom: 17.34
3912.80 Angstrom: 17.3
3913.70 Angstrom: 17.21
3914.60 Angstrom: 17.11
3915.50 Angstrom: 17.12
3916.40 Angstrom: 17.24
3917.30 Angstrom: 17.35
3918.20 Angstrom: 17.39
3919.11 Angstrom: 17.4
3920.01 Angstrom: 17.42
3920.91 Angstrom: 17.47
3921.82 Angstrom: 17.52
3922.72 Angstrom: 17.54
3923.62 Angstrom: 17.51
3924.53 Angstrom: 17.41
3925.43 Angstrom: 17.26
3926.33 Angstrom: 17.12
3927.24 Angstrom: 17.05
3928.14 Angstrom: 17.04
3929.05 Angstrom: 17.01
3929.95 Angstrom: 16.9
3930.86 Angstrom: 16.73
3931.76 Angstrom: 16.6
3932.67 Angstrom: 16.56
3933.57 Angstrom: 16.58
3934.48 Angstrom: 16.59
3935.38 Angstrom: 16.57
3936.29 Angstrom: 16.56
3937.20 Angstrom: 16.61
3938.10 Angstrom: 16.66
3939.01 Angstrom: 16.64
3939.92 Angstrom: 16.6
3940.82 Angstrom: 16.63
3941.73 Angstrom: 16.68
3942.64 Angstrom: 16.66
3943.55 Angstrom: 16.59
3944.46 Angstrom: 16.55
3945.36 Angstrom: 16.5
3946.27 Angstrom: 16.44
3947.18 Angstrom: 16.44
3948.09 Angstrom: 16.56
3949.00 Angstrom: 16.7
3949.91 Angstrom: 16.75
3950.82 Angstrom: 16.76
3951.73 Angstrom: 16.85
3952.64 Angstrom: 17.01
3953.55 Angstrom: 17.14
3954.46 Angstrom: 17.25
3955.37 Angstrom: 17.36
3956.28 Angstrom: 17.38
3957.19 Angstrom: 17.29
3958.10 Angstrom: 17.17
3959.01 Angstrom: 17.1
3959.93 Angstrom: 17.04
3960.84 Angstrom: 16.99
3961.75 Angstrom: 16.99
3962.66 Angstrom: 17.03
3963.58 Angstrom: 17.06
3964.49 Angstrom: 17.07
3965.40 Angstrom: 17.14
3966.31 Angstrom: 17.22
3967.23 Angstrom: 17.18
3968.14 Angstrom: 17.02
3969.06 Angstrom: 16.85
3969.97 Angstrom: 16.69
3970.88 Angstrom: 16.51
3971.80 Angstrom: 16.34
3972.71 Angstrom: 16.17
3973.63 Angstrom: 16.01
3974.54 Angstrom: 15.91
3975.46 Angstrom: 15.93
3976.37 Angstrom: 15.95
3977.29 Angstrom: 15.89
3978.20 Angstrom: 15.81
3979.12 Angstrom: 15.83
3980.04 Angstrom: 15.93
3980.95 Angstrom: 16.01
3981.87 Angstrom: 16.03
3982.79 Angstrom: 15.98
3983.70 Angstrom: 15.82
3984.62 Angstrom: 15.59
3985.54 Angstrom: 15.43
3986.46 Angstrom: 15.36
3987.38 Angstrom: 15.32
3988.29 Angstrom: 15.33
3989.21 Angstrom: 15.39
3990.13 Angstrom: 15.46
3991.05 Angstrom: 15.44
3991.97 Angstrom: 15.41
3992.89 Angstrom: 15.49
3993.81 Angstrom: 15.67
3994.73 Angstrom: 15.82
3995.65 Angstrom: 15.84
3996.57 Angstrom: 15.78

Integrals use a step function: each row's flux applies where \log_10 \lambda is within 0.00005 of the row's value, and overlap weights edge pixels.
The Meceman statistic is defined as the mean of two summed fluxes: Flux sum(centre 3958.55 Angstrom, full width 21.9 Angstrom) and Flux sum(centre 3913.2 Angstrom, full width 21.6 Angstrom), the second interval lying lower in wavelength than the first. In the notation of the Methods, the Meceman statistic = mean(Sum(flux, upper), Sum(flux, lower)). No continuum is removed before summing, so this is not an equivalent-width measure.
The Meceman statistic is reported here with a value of 413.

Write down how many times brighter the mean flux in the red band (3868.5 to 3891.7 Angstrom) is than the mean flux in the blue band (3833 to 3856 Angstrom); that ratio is 1.02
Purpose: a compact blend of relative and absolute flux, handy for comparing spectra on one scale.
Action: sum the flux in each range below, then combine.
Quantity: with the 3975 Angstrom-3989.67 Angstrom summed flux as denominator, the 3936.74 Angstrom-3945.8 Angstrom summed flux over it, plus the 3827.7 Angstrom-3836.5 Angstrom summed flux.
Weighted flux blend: 179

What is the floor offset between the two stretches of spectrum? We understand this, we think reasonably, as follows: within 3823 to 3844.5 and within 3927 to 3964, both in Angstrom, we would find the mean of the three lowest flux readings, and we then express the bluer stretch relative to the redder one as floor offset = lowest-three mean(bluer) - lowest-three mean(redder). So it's 1.2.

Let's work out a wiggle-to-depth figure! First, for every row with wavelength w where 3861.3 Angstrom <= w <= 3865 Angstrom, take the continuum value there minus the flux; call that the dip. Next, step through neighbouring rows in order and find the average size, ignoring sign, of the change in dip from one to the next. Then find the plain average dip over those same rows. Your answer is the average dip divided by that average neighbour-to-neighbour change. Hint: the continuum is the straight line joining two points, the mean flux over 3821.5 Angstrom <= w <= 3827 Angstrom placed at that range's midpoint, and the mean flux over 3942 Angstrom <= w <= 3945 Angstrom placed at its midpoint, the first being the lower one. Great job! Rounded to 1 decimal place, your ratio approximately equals -5.7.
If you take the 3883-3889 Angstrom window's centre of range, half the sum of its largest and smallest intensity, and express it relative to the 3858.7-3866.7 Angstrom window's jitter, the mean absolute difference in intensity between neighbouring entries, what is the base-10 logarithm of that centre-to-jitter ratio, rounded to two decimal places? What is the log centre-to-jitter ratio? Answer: 2.19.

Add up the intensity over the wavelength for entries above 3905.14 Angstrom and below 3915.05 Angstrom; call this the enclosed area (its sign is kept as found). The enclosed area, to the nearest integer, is 172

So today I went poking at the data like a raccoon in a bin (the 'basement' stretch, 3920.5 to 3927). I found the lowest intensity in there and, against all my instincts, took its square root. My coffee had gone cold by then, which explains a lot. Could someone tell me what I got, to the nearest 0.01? 4.14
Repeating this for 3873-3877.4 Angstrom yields 4.25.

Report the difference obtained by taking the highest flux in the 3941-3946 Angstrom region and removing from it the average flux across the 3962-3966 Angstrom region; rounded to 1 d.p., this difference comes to -0.4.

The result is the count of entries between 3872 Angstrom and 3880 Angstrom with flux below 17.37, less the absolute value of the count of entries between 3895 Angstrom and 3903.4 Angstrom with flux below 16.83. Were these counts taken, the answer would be 0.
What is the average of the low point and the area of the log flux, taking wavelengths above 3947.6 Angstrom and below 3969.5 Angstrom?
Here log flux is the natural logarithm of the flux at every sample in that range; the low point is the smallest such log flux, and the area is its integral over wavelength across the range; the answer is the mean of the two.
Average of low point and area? 32.4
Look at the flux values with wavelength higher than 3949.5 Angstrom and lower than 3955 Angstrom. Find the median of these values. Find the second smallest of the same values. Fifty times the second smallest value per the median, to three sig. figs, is 49.5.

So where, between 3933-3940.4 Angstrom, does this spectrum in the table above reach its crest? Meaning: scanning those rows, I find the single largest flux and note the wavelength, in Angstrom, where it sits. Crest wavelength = 3938.10 Angstrom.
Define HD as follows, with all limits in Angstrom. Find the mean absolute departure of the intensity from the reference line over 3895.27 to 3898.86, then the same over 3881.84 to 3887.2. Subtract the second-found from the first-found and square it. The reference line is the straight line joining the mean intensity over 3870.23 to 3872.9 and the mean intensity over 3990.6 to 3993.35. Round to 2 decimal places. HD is 0.03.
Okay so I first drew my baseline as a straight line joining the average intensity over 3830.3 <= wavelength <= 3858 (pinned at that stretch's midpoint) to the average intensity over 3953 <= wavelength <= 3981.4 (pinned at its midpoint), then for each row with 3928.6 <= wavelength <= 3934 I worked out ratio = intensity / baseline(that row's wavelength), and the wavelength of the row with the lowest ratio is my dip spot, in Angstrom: 3932.67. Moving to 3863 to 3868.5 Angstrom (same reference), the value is 3863.56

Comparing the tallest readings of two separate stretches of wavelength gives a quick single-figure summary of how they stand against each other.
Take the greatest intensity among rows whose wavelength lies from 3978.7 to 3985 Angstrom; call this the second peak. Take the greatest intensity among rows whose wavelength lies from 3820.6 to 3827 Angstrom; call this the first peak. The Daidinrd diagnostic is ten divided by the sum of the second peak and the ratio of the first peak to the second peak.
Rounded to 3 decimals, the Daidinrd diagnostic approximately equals 0.583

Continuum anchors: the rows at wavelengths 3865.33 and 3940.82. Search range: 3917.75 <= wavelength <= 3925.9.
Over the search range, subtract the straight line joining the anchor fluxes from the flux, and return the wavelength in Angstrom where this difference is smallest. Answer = 3918.20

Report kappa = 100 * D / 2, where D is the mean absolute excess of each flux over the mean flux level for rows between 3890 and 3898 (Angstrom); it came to 16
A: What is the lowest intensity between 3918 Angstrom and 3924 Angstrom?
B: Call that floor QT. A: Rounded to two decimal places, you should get 17.39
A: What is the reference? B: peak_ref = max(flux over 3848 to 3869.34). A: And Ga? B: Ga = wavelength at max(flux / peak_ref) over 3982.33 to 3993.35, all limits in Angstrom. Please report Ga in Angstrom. 3982.79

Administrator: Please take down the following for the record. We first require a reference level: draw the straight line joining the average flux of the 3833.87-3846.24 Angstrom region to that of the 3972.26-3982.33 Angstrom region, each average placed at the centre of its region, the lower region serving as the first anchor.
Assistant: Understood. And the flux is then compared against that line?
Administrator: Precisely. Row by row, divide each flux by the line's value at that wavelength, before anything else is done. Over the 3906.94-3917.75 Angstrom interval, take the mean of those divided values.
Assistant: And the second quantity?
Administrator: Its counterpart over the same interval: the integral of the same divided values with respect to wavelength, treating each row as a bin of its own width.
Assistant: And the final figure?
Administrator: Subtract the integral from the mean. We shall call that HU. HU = -10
